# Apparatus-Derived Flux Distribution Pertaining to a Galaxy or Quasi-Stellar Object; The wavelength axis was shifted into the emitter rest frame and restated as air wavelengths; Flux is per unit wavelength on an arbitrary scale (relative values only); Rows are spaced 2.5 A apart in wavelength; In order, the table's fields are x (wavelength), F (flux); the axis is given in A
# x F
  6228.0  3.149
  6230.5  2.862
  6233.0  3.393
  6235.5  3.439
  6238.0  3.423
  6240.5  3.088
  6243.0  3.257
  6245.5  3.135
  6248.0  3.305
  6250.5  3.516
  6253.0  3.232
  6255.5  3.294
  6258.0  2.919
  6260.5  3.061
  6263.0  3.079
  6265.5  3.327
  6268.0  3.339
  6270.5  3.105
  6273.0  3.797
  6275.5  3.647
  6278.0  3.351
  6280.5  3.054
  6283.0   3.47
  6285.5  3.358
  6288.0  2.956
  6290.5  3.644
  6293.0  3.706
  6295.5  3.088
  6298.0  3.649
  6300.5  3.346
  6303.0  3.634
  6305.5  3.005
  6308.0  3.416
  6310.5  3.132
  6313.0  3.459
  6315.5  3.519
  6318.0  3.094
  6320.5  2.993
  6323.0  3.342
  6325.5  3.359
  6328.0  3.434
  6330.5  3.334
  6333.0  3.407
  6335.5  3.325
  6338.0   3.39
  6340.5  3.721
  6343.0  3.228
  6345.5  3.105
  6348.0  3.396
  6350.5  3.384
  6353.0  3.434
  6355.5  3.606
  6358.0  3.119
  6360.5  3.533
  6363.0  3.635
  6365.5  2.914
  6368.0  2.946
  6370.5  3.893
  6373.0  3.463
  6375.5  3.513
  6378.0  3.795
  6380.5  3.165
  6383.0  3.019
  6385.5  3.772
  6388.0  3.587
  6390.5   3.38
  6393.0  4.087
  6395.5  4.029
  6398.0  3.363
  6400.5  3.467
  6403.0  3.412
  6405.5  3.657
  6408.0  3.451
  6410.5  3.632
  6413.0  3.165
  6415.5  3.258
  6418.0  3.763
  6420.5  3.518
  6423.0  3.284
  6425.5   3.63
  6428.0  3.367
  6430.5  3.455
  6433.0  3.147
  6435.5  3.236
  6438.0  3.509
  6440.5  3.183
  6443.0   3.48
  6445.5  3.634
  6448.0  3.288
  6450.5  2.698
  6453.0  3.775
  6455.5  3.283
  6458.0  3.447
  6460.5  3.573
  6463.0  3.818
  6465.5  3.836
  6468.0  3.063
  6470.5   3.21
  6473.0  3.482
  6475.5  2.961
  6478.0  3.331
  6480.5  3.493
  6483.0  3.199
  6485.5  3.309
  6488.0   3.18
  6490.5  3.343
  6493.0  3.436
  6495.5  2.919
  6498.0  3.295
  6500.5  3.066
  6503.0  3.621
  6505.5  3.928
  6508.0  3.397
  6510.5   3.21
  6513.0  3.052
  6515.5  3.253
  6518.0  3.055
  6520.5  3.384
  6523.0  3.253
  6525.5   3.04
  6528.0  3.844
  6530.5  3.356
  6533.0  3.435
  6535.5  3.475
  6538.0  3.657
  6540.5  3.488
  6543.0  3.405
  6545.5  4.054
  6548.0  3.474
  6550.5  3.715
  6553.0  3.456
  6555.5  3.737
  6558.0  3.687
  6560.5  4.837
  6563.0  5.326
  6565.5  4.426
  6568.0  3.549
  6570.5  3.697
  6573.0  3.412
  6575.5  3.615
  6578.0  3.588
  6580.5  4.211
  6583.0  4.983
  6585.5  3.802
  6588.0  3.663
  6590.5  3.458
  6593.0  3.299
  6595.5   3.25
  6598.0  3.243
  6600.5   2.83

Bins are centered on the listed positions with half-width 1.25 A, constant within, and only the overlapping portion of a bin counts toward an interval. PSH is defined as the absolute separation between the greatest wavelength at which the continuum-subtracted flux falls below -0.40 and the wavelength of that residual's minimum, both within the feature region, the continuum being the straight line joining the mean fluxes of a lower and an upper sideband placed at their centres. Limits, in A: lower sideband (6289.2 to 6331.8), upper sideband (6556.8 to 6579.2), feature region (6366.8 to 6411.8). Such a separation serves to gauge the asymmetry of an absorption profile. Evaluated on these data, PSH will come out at 15.0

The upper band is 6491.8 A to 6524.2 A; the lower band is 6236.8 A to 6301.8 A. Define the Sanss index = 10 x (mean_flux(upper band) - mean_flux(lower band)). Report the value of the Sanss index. -0.16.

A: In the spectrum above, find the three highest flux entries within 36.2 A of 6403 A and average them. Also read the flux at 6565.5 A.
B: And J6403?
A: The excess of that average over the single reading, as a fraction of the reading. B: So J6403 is -0.10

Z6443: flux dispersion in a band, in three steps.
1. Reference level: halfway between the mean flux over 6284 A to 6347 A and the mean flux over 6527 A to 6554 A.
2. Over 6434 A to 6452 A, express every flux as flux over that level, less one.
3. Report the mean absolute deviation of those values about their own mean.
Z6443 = 0.062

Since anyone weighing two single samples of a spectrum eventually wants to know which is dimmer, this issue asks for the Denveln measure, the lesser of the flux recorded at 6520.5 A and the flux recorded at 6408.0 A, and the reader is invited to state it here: 3.38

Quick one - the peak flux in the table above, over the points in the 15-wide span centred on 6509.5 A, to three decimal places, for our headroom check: 3.928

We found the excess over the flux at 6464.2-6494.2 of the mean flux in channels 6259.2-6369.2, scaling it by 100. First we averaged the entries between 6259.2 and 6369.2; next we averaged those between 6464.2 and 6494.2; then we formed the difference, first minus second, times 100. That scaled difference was 2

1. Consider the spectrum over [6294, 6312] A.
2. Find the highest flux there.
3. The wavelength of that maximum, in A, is 6298.0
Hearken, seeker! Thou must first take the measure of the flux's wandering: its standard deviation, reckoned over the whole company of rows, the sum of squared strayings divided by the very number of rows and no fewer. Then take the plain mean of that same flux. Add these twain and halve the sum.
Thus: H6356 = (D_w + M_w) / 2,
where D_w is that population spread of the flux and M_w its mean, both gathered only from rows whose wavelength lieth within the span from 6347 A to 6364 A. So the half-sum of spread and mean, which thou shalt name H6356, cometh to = 1.80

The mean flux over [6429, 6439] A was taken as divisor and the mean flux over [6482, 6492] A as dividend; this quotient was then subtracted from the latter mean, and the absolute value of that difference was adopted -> 2.28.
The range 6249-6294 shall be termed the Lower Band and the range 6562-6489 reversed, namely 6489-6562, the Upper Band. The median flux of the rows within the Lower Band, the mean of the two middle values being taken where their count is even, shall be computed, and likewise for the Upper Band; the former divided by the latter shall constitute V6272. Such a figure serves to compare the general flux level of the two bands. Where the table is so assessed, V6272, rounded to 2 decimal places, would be 0.97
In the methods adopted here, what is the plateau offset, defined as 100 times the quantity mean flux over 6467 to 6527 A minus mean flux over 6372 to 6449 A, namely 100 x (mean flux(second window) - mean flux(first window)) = -20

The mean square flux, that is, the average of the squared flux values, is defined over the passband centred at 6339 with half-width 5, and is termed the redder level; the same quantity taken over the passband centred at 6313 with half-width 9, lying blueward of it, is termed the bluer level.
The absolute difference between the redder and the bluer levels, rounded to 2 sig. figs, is 1.2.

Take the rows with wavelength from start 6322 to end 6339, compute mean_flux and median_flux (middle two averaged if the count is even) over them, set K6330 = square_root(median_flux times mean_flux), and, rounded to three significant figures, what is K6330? 3.36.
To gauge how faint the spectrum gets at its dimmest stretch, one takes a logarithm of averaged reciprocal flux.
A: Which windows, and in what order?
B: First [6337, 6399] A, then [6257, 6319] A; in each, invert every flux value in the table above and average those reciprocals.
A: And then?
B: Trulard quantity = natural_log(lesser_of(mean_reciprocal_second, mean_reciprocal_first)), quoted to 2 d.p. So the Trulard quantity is -1.23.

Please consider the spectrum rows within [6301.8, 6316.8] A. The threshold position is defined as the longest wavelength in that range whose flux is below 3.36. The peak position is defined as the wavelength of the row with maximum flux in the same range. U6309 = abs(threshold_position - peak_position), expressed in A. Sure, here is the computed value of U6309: 7.5 A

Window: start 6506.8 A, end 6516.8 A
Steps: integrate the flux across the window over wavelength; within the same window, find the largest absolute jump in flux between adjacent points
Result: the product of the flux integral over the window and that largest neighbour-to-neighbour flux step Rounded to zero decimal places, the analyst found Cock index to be 6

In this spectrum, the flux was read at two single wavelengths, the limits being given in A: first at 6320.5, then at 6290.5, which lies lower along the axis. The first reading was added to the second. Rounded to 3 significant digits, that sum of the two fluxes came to 6.64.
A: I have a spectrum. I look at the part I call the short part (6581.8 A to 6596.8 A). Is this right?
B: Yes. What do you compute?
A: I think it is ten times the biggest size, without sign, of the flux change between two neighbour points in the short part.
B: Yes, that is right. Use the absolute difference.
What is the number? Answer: 11.8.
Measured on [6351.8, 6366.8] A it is 7.2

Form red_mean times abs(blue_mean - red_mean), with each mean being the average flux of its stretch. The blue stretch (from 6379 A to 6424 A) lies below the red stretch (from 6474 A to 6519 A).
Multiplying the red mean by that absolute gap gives 0.72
